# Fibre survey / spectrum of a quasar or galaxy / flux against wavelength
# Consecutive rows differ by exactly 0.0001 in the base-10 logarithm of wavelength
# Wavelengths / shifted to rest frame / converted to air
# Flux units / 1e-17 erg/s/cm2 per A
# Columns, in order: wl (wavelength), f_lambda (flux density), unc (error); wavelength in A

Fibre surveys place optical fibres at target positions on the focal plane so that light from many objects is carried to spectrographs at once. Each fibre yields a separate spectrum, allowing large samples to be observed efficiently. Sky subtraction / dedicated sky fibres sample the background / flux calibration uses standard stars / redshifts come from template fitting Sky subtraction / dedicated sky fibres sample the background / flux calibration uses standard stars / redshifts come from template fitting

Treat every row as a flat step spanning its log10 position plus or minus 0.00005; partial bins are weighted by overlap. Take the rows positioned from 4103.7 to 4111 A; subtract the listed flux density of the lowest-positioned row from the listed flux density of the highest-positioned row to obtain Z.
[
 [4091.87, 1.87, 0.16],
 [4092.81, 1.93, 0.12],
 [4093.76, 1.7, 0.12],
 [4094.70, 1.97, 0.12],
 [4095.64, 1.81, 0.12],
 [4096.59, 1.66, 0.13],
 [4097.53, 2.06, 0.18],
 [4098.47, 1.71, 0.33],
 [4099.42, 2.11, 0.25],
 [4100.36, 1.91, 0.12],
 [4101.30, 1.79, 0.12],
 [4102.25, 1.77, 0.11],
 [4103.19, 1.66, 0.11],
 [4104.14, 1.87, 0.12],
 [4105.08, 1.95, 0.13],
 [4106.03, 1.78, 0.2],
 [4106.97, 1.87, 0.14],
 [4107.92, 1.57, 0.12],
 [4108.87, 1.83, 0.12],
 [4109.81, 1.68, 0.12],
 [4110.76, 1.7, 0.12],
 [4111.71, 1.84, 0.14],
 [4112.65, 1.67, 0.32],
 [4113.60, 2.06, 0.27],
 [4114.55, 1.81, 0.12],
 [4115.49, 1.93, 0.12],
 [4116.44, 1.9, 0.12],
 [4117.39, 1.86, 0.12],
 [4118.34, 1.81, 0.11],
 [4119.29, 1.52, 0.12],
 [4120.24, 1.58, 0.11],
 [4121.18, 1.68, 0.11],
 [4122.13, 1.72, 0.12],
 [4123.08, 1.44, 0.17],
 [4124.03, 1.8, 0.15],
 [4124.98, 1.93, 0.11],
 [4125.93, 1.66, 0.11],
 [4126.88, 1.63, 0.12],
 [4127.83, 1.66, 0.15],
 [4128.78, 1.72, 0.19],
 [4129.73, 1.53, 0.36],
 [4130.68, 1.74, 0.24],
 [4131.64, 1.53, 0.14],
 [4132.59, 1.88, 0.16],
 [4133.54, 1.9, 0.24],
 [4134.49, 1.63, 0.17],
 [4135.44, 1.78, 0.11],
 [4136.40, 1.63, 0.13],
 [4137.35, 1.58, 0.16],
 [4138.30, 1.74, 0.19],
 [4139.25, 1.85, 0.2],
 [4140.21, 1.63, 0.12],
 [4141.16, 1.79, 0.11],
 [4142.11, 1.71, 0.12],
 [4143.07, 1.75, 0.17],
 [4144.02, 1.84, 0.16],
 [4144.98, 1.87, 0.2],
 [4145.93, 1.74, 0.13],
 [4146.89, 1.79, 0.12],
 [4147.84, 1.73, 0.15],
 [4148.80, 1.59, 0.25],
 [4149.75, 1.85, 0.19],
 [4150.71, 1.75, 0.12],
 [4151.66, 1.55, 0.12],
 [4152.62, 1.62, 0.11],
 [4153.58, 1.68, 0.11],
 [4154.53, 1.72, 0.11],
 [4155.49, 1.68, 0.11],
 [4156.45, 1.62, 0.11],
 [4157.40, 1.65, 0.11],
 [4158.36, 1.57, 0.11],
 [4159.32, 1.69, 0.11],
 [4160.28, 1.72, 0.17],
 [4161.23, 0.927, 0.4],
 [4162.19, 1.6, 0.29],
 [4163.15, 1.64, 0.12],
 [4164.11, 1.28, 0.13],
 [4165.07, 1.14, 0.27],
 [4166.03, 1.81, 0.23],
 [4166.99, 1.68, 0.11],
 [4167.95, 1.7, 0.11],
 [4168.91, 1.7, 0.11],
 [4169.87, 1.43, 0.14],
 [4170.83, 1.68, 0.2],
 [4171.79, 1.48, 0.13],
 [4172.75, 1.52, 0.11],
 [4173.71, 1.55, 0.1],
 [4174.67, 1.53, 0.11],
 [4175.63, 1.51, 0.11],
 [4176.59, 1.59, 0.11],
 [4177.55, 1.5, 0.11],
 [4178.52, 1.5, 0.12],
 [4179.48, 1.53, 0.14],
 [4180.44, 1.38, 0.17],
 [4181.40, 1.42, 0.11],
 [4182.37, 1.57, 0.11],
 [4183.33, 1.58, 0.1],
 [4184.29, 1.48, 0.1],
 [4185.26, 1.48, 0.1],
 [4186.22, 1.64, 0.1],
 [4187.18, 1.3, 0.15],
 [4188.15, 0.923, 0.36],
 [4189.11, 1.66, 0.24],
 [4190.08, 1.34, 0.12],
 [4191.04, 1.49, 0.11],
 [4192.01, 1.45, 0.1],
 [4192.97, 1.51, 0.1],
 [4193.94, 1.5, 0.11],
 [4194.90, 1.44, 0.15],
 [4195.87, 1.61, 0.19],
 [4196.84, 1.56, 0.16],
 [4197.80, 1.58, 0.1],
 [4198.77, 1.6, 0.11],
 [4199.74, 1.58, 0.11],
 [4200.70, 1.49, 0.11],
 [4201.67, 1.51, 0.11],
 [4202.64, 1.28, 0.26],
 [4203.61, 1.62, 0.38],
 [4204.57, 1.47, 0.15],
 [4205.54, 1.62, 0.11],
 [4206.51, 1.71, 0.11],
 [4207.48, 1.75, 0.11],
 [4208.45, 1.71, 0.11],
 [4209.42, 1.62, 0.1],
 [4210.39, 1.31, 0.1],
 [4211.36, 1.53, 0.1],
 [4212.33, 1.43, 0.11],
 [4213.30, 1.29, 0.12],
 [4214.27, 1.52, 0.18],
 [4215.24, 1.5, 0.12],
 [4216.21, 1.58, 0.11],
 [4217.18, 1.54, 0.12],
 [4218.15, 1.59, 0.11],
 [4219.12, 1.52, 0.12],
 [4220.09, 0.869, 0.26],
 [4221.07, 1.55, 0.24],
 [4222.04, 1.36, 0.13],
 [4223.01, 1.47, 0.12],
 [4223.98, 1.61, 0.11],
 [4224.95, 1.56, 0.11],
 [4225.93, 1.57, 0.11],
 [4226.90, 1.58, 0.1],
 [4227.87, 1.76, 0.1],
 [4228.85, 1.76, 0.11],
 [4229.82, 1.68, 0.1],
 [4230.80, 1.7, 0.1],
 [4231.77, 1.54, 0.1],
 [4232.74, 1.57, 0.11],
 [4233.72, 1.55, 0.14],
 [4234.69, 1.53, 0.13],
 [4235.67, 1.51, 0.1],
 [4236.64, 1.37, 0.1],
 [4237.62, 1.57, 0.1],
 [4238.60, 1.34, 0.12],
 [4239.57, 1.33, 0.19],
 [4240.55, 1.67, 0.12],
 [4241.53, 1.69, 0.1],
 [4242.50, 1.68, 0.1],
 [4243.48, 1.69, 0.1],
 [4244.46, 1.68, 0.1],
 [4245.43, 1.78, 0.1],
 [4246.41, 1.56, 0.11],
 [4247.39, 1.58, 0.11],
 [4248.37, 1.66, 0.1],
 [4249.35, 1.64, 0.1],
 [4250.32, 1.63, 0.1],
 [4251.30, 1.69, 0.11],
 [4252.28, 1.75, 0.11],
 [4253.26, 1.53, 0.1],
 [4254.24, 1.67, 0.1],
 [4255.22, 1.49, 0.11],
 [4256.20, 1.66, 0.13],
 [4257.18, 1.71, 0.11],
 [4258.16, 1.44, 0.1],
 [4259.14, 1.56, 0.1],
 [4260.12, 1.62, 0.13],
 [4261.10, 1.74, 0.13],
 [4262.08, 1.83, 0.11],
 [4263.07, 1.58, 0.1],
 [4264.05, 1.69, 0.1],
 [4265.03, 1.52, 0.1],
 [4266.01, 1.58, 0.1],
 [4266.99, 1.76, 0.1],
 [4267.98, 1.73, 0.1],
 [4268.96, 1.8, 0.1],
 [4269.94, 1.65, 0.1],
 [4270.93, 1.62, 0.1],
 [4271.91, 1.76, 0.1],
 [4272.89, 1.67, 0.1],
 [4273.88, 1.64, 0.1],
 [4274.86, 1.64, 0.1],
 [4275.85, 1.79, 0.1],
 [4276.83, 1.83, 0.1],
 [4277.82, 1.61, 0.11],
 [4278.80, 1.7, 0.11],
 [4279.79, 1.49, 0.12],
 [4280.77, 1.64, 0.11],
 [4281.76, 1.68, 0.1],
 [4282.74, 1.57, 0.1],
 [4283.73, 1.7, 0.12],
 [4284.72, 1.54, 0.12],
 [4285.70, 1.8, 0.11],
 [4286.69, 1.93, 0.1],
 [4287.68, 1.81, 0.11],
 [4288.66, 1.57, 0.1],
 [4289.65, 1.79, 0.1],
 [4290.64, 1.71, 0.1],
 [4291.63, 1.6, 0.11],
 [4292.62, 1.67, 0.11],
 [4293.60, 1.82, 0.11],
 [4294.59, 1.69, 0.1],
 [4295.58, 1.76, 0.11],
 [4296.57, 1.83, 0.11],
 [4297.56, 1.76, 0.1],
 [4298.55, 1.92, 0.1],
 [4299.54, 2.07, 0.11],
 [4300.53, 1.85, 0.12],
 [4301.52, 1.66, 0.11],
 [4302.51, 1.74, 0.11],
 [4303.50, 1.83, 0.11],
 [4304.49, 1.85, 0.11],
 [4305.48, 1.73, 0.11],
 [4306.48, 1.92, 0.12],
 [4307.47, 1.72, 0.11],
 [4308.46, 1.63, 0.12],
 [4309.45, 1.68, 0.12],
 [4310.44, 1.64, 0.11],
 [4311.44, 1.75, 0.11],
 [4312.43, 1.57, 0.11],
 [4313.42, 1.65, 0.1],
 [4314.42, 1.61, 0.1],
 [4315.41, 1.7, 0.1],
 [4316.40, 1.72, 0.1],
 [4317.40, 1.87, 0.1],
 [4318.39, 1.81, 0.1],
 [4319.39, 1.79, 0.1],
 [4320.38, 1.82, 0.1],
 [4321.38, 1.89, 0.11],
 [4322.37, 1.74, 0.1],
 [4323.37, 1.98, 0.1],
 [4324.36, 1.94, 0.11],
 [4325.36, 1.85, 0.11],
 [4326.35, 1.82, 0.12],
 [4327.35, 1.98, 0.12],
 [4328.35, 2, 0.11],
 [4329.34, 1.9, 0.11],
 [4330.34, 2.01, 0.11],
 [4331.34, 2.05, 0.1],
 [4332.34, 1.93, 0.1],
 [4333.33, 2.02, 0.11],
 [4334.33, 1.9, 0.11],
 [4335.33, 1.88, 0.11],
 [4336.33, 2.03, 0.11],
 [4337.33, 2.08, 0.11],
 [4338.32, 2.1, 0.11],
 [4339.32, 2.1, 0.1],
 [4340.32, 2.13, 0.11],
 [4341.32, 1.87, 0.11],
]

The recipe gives -0.2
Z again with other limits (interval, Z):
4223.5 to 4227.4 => 0.0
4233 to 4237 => -0.2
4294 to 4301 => 0.2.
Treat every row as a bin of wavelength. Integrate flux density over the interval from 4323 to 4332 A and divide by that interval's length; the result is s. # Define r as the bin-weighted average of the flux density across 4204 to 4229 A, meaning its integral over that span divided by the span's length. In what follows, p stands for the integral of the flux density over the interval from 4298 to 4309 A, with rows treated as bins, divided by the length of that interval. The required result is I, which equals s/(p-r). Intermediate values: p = 1.81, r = 1.53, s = 1.9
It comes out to 7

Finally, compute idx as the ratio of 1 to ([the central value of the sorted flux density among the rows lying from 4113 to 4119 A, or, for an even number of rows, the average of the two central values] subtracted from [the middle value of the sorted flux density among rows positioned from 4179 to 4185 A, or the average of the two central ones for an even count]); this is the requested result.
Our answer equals -3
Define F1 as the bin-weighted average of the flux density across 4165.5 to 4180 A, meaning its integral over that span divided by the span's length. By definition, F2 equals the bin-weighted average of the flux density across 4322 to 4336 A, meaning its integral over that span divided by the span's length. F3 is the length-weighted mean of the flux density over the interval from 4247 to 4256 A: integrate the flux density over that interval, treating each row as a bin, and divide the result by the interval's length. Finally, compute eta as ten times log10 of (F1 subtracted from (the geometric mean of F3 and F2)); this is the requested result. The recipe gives -7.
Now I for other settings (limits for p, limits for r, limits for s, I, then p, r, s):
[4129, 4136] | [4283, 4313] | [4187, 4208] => -38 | 1.71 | 1.75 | 1.5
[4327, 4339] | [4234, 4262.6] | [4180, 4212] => 4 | 1.99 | 1.61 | 1.5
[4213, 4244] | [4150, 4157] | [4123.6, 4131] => -13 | 1.53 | 1.67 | 1.7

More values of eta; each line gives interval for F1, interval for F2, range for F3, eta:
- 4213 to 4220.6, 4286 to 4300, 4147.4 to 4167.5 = -6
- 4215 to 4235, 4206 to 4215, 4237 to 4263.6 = -15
